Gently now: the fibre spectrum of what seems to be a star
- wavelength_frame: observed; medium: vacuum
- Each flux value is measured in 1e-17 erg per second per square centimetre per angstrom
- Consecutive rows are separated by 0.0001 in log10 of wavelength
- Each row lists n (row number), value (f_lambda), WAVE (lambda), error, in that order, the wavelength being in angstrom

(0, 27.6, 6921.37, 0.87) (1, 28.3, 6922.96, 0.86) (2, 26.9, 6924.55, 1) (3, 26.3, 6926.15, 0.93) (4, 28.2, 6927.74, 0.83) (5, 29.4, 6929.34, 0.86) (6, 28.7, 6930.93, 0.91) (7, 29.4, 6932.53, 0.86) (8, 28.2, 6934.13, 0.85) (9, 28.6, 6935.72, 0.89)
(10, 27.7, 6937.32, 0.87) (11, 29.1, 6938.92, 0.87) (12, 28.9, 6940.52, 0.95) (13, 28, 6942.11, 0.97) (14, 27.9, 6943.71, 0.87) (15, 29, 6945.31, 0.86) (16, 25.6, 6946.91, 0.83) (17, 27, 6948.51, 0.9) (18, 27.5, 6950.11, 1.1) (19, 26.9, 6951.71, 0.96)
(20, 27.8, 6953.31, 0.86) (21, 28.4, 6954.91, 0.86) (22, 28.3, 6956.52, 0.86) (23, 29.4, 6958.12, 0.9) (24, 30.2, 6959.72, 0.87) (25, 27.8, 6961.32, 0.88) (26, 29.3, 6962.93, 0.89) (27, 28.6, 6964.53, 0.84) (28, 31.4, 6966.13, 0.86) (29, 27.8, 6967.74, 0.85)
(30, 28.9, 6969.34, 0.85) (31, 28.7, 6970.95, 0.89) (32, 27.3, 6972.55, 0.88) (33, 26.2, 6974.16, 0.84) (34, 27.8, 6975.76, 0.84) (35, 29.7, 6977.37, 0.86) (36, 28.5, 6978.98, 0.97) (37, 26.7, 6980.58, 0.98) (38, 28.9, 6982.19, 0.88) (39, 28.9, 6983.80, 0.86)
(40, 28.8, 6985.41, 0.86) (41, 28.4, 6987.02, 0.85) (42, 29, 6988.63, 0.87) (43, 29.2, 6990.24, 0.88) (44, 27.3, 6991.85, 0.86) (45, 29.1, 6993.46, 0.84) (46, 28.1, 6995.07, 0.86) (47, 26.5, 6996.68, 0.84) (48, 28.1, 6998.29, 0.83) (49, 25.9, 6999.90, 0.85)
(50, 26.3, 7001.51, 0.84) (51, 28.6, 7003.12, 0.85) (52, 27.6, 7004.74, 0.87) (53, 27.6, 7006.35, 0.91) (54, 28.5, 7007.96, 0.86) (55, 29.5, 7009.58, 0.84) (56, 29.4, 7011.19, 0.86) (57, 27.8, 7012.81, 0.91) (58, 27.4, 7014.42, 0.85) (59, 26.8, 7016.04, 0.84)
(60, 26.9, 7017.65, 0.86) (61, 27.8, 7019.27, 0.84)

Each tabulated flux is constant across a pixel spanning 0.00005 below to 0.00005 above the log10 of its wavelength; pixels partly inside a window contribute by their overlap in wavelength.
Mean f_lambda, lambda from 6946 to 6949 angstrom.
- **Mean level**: 26.3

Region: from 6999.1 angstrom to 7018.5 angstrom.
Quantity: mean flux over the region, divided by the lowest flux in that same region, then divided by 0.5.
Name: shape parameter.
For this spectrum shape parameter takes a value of 2.138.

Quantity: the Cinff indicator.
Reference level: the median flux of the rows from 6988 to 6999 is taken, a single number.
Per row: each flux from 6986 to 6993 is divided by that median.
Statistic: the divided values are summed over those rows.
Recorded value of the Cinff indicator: 4.1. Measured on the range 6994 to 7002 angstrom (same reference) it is 4.8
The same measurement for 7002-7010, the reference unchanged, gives 5.0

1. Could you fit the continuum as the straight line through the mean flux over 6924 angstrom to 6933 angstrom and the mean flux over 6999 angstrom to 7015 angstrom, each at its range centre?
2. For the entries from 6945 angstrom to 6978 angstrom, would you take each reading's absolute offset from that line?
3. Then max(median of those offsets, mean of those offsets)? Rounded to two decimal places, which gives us 1.06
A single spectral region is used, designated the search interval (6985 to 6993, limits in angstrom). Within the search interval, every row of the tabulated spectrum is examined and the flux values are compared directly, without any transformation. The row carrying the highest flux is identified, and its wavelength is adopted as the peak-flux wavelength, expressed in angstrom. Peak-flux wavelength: 6990.24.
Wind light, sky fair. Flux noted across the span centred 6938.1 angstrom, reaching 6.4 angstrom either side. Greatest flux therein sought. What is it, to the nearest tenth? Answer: 29.4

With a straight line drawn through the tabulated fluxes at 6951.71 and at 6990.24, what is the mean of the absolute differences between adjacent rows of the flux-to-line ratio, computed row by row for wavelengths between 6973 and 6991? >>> 0.0350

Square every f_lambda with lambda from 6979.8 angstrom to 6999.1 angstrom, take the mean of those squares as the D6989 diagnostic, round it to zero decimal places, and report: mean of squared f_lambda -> 799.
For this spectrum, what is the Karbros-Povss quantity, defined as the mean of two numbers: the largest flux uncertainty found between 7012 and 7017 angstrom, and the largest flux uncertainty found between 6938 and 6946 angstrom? 0.94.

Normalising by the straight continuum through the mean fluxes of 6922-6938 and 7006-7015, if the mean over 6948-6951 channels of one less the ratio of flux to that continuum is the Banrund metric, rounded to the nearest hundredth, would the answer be 0.03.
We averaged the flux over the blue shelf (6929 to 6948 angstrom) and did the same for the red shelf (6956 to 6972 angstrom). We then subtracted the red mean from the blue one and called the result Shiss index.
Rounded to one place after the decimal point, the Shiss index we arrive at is -0.7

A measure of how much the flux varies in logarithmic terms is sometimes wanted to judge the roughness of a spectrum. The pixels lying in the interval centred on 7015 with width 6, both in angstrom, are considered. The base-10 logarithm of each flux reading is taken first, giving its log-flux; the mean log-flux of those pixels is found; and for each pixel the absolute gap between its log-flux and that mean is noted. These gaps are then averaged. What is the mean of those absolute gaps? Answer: 0.0060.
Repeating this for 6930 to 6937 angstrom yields 0.0051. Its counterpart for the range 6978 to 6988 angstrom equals 0.0087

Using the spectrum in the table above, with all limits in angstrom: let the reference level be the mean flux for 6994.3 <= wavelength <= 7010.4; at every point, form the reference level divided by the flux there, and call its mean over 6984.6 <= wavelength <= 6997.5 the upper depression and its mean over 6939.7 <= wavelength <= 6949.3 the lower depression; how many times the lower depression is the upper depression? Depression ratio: 0.98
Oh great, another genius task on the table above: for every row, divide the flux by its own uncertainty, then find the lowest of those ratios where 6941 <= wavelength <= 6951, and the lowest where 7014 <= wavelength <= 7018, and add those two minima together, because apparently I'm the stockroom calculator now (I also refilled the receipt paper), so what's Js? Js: 56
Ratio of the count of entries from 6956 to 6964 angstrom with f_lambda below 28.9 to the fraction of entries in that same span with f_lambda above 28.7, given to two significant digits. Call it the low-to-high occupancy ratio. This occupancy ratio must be 3.3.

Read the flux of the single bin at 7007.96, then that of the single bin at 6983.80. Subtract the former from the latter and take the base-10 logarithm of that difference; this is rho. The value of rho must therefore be -0.4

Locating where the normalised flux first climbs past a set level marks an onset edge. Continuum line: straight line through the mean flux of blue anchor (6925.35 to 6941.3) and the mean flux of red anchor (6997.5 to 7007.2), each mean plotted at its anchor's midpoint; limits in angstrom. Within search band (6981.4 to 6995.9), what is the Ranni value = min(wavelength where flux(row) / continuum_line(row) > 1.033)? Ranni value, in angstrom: 6982.19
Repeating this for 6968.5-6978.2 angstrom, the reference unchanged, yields 6969.34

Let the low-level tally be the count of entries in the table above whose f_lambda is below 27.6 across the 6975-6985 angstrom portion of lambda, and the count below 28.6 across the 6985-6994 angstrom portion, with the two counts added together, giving 3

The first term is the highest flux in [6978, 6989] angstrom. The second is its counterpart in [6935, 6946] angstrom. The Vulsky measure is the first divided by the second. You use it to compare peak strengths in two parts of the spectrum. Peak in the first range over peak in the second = 1.00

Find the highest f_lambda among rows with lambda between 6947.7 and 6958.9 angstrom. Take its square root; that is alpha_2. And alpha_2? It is 5.42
